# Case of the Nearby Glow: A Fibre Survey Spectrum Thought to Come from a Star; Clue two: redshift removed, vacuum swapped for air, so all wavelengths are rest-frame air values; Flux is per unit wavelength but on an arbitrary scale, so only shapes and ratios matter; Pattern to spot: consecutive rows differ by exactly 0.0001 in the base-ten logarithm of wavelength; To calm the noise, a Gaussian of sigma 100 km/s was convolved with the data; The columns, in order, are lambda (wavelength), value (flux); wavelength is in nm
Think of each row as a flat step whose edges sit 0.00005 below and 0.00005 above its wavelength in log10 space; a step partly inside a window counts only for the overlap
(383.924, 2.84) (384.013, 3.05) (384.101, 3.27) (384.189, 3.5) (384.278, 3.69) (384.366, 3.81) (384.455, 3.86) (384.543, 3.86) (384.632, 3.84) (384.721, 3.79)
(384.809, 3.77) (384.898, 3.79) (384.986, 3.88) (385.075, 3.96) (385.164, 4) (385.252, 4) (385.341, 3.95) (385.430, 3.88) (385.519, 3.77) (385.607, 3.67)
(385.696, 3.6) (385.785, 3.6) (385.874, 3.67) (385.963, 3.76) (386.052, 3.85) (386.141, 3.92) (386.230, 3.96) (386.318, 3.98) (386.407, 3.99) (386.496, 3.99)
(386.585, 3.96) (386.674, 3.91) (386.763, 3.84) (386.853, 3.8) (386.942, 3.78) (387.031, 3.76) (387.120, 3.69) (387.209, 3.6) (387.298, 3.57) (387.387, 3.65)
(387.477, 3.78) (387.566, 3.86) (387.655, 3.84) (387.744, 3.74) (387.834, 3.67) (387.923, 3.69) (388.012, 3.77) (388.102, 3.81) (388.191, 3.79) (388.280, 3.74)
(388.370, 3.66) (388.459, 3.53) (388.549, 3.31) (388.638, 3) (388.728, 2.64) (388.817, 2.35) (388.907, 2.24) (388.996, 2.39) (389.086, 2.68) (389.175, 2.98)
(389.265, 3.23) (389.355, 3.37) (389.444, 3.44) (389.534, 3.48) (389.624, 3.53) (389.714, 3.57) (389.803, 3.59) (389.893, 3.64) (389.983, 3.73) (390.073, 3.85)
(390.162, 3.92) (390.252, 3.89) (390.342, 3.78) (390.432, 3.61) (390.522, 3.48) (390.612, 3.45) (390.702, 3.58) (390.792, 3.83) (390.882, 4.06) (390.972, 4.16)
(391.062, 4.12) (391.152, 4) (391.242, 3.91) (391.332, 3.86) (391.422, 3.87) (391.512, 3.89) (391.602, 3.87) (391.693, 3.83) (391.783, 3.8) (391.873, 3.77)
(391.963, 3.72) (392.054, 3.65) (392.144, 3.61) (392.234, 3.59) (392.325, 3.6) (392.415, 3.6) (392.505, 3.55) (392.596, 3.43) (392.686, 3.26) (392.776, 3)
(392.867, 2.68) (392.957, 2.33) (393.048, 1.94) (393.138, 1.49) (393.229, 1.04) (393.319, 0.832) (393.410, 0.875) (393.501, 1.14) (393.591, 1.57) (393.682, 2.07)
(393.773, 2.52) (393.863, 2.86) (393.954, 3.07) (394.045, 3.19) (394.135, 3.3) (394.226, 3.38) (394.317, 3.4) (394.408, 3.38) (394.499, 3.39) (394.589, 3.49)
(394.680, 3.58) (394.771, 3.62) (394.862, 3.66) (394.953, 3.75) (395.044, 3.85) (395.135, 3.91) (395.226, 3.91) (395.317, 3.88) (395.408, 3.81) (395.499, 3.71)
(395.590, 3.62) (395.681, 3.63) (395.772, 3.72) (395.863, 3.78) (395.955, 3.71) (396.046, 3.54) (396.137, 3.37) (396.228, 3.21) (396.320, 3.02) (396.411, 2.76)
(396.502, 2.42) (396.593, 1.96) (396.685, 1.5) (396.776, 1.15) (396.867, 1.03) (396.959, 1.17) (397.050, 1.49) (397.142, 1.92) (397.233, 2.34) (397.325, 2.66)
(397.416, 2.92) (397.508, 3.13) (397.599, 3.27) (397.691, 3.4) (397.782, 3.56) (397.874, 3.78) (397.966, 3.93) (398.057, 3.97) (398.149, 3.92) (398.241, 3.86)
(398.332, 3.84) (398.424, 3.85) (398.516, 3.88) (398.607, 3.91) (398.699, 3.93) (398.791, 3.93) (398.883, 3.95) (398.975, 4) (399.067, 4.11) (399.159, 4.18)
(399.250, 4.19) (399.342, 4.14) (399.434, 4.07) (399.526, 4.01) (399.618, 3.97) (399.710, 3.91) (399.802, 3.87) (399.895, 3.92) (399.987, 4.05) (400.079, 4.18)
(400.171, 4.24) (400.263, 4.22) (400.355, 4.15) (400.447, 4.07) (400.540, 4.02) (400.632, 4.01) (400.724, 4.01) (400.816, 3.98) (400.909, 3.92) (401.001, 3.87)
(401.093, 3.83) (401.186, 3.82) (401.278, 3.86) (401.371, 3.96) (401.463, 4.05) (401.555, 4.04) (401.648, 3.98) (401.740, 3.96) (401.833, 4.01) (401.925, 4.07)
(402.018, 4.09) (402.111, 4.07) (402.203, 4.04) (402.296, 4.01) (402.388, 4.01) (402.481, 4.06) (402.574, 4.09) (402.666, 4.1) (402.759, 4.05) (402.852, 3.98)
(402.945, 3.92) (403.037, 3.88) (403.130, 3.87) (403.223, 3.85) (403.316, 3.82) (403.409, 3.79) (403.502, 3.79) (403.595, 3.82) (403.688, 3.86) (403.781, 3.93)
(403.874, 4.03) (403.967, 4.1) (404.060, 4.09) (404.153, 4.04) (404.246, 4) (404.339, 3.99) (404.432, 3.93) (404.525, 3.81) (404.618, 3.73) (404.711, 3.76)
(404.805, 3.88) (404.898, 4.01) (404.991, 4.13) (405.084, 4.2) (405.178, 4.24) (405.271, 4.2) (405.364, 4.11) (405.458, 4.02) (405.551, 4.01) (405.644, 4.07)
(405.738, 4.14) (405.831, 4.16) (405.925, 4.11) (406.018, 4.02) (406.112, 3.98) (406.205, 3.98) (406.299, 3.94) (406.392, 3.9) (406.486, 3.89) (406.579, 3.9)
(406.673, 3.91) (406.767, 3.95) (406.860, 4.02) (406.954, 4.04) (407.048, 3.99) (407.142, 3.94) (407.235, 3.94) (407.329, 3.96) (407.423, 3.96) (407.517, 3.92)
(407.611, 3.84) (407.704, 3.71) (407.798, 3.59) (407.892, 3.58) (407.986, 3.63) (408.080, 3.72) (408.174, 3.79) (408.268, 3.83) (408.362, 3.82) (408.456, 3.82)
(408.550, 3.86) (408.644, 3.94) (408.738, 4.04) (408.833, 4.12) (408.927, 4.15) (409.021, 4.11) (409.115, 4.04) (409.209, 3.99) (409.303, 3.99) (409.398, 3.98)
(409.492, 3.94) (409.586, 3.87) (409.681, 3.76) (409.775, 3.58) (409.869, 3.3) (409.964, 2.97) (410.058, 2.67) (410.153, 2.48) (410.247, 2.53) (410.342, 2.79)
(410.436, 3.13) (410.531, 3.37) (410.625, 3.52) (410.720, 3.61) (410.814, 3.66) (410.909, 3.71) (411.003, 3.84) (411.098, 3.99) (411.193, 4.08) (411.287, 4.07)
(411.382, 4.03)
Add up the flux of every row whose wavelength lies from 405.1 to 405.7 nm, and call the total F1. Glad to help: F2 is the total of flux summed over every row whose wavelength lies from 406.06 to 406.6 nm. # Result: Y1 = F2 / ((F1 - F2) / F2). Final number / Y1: 525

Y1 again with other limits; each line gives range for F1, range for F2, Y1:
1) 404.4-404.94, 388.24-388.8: 122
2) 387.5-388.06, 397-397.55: 26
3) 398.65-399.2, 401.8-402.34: -3105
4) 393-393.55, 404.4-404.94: -34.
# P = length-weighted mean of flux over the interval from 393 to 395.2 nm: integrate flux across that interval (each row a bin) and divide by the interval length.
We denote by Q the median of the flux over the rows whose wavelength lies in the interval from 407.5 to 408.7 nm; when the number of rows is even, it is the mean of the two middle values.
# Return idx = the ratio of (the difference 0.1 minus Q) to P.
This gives -1.36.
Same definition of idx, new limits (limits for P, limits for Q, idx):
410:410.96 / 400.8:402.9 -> -1.24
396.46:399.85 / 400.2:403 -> -1.19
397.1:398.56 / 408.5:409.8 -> -1.14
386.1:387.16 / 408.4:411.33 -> -0.96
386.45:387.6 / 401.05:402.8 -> -1.04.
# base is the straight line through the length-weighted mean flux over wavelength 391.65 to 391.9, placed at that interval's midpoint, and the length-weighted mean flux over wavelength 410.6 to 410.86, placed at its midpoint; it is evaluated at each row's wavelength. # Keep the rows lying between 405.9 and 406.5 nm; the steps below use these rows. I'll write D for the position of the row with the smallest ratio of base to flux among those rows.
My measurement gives 405.925 nm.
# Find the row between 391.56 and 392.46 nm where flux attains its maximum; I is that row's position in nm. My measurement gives 391.602 nm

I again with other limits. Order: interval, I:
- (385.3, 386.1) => 385.341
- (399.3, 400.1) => 400.079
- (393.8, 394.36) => 394.317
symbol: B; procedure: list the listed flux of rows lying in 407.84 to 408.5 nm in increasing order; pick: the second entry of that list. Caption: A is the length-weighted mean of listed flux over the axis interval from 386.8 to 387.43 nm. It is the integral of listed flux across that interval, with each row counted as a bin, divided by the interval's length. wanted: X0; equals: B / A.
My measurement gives 0.98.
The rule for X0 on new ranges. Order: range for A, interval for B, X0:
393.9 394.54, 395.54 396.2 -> 1.08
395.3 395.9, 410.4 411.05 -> 0.90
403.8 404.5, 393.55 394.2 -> 0.52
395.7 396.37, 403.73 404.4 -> 1.15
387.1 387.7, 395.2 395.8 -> 0.98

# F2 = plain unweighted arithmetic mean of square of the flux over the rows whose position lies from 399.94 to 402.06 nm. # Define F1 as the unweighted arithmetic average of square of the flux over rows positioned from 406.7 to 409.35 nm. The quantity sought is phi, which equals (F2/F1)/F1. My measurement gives 0.07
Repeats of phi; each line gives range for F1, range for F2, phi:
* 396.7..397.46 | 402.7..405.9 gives 1.07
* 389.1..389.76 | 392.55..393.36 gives 0.04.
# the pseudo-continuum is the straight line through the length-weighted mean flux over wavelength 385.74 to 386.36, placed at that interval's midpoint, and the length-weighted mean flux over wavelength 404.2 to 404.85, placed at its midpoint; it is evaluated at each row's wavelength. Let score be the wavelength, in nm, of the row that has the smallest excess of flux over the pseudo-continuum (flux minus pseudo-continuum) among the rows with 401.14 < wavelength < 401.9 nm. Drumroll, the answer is 401.186 nm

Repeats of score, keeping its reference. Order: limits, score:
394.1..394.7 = 394.135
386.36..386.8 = 386.763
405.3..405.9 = 405.551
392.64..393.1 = 393.048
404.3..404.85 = 404.618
